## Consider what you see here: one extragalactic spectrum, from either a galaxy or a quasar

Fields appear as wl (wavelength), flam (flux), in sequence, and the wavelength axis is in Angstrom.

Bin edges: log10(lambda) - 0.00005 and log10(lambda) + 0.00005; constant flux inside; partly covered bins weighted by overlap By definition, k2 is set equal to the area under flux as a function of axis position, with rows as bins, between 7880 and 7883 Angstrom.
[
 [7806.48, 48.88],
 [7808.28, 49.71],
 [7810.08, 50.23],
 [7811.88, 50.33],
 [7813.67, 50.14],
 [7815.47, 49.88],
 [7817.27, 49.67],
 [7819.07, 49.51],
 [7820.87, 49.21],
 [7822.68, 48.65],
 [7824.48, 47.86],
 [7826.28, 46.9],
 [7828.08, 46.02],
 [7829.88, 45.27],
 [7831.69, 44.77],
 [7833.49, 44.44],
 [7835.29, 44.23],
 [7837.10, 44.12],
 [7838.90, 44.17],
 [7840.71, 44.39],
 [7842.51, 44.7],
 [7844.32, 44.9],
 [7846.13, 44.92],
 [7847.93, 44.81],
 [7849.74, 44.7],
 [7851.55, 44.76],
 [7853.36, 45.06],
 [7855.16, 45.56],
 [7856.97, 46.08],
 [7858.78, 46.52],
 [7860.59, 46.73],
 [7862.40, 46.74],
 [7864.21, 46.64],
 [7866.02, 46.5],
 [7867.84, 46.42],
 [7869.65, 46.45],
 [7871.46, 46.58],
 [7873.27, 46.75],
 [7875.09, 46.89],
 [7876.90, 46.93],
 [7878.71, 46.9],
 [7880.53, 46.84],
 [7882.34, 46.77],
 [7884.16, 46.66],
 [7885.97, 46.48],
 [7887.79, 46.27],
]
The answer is 141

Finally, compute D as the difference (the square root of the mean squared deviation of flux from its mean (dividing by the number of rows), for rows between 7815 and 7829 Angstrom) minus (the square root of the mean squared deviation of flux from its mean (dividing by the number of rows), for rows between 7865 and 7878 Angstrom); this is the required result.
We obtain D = 1.12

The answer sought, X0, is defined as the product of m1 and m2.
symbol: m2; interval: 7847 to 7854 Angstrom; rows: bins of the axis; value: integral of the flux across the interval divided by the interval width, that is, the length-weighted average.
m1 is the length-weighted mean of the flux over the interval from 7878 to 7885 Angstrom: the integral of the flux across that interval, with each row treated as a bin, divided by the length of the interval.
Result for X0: 2096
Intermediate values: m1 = 46.8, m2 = 44.8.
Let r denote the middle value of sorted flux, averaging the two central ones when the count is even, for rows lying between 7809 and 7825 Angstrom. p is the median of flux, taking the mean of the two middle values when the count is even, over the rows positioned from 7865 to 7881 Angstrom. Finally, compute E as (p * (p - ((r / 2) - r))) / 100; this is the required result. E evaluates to 33.5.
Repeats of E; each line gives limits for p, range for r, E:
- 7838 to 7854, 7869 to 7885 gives 30.5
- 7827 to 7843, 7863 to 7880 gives 30.1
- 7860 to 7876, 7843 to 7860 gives 32.2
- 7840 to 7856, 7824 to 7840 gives 30.1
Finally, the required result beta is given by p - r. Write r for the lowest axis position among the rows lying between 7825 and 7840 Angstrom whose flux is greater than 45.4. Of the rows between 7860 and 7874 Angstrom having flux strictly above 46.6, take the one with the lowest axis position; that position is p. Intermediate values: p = 7860.59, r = 7826.28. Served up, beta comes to 34.3 Angstrom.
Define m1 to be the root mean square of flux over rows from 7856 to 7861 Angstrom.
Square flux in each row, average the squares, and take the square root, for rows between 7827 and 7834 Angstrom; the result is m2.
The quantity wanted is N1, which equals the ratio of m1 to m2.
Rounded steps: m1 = 46.4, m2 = 45.1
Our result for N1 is 1.03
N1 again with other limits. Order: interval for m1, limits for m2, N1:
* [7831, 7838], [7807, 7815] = 0.89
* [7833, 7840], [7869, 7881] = 0.95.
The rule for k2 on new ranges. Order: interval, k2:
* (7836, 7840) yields 176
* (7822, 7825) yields 145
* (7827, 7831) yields 183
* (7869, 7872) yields 140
